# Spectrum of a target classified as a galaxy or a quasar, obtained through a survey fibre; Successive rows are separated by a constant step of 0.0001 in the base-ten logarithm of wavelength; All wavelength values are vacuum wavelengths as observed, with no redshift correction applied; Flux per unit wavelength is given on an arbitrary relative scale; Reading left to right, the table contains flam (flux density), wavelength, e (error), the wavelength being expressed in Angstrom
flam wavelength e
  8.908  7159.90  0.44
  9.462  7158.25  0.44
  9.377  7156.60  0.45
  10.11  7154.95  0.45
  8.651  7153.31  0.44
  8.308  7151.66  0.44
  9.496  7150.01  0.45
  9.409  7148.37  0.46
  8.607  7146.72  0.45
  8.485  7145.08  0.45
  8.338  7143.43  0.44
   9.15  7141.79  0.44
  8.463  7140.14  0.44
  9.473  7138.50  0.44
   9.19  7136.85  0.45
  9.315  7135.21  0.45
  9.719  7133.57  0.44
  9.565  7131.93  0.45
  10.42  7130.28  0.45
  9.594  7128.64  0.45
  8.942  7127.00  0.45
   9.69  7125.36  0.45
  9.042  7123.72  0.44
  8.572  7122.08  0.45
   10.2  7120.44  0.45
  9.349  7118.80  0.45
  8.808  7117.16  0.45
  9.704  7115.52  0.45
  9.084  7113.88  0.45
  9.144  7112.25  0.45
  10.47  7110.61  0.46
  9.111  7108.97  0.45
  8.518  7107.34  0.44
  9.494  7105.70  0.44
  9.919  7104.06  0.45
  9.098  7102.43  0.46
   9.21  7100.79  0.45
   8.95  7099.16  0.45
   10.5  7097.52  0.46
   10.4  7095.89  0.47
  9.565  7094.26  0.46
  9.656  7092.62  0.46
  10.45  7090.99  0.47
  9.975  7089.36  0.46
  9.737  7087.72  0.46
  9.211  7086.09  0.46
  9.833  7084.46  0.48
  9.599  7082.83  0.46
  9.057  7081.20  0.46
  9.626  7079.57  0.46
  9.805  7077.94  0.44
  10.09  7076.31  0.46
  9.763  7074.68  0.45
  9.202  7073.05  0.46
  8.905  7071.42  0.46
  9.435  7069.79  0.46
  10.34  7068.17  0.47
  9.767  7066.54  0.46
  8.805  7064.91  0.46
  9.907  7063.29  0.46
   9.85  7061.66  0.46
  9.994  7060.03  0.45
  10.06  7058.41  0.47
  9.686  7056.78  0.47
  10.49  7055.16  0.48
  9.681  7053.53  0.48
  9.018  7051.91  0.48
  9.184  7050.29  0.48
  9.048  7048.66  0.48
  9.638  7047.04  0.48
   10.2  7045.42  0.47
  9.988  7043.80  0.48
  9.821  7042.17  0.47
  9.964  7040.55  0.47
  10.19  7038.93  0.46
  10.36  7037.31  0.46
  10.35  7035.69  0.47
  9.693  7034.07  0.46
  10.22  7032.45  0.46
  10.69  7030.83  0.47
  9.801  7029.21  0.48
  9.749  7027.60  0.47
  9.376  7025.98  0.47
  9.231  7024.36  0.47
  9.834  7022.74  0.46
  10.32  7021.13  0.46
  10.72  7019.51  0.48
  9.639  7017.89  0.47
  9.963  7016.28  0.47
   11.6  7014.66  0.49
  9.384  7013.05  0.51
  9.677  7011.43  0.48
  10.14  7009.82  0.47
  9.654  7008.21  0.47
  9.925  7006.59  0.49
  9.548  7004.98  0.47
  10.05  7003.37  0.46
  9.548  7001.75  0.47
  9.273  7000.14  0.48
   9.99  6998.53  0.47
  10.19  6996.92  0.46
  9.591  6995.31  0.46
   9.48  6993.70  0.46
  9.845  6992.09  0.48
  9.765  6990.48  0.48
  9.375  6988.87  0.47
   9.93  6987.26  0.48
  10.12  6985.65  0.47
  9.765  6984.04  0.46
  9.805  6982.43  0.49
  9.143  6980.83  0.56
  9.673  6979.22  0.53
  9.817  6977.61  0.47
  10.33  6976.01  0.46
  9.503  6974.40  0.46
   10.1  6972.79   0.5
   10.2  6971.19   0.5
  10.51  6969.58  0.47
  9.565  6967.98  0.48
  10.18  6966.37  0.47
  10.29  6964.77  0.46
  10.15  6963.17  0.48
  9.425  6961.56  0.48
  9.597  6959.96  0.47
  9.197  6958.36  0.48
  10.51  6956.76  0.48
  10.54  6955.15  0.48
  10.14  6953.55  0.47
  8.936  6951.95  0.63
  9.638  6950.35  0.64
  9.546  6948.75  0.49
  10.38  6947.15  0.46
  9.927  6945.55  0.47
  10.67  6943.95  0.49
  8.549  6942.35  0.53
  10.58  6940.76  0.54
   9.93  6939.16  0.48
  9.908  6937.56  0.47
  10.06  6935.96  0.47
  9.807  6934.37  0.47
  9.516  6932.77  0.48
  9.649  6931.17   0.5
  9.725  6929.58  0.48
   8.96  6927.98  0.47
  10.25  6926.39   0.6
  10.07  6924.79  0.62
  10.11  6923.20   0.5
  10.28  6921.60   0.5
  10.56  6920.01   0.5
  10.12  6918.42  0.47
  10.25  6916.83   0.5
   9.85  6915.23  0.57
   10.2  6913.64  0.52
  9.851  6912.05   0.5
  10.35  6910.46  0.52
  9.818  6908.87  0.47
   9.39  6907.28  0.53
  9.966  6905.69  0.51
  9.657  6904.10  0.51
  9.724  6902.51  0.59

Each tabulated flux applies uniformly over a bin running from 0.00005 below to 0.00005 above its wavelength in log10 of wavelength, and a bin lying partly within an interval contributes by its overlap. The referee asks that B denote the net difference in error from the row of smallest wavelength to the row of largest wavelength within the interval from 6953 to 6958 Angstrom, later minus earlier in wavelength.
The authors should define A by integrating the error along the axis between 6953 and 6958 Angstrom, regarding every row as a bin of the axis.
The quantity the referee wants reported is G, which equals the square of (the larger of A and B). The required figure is 5.7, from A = 2.38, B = 0.010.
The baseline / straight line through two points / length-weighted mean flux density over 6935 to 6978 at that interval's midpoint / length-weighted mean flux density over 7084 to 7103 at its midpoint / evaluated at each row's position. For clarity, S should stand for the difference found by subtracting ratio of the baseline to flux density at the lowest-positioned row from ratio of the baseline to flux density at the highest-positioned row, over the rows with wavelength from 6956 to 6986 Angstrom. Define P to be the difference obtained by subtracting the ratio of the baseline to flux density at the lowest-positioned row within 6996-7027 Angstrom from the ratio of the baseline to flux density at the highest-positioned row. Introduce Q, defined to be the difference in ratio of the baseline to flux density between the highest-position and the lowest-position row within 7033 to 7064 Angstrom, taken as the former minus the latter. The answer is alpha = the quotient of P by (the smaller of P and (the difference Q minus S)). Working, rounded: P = 0.08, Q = -0.03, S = 0.03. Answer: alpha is -1.4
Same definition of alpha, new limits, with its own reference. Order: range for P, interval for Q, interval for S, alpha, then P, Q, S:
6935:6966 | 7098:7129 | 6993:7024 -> 0.7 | -0.03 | -0.08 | -0.04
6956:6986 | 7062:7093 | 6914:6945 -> 1.0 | 0.03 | 0.02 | -0.08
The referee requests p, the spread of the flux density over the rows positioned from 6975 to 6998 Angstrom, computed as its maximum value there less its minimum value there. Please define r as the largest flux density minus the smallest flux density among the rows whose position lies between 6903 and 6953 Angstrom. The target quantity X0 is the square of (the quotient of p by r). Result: 0.3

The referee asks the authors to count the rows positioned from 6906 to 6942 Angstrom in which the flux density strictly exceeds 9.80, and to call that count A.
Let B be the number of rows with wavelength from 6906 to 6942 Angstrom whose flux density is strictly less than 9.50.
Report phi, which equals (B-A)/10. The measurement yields -1.5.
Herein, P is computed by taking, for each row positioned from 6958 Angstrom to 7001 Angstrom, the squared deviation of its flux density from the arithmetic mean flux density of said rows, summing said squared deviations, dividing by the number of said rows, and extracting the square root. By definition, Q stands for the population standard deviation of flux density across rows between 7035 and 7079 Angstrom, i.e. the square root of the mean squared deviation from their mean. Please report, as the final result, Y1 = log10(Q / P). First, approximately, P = 0.36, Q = 0.46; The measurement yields 0.10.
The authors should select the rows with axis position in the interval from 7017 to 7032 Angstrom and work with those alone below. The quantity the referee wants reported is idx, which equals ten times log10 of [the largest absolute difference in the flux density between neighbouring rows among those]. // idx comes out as 0.3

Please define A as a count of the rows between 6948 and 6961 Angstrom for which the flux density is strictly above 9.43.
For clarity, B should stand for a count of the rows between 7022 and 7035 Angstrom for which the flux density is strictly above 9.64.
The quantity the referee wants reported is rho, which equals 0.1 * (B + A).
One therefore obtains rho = 1.20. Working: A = 6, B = 6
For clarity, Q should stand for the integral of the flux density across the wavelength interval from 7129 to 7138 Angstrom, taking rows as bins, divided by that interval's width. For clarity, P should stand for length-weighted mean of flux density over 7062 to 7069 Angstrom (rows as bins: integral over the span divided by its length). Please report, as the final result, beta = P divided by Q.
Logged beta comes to 1.01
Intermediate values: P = 9.72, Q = 9.6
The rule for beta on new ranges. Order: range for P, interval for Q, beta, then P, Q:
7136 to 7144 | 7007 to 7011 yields 0.90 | 8.94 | 9.9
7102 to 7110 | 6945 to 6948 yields 0.91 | 9.27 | 10.2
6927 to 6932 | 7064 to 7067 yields 1.02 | 9.48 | 9.3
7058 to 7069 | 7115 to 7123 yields 1.05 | 9.81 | 9.3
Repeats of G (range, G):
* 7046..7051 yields 5.7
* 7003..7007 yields 3.6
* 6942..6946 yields 3.9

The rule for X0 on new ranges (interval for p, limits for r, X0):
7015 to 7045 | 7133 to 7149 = 1.2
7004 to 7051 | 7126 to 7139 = 3.0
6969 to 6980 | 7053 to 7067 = 0.4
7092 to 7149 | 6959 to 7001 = 2.5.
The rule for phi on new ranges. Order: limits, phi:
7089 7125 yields 0.5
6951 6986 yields -0.9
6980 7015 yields -0.5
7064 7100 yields -0.1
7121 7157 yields 1.4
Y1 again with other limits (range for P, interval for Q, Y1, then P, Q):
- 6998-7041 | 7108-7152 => 0.06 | 0.50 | 0.58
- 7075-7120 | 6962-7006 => -0.18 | 0.52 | 0.34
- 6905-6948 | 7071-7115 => 0.05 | 0.46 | 0.52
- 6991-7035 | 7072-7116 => 0.00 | 0.50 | 0.51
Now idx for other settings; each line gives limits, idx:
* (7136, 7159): 1.6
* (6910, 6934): 1.1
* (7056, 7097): 0.4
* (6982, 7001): -1.4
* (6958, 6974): -0.2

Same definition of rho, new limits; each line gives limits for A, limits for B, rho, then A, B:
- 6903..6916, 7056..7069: 1.40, 7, 7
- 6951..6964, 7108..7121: 0.80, 5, 3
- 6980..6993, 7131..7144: 0.70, 6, 1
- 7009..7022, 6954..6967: 1.20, 7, 5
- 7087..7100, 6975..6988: 1.40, 7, 7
